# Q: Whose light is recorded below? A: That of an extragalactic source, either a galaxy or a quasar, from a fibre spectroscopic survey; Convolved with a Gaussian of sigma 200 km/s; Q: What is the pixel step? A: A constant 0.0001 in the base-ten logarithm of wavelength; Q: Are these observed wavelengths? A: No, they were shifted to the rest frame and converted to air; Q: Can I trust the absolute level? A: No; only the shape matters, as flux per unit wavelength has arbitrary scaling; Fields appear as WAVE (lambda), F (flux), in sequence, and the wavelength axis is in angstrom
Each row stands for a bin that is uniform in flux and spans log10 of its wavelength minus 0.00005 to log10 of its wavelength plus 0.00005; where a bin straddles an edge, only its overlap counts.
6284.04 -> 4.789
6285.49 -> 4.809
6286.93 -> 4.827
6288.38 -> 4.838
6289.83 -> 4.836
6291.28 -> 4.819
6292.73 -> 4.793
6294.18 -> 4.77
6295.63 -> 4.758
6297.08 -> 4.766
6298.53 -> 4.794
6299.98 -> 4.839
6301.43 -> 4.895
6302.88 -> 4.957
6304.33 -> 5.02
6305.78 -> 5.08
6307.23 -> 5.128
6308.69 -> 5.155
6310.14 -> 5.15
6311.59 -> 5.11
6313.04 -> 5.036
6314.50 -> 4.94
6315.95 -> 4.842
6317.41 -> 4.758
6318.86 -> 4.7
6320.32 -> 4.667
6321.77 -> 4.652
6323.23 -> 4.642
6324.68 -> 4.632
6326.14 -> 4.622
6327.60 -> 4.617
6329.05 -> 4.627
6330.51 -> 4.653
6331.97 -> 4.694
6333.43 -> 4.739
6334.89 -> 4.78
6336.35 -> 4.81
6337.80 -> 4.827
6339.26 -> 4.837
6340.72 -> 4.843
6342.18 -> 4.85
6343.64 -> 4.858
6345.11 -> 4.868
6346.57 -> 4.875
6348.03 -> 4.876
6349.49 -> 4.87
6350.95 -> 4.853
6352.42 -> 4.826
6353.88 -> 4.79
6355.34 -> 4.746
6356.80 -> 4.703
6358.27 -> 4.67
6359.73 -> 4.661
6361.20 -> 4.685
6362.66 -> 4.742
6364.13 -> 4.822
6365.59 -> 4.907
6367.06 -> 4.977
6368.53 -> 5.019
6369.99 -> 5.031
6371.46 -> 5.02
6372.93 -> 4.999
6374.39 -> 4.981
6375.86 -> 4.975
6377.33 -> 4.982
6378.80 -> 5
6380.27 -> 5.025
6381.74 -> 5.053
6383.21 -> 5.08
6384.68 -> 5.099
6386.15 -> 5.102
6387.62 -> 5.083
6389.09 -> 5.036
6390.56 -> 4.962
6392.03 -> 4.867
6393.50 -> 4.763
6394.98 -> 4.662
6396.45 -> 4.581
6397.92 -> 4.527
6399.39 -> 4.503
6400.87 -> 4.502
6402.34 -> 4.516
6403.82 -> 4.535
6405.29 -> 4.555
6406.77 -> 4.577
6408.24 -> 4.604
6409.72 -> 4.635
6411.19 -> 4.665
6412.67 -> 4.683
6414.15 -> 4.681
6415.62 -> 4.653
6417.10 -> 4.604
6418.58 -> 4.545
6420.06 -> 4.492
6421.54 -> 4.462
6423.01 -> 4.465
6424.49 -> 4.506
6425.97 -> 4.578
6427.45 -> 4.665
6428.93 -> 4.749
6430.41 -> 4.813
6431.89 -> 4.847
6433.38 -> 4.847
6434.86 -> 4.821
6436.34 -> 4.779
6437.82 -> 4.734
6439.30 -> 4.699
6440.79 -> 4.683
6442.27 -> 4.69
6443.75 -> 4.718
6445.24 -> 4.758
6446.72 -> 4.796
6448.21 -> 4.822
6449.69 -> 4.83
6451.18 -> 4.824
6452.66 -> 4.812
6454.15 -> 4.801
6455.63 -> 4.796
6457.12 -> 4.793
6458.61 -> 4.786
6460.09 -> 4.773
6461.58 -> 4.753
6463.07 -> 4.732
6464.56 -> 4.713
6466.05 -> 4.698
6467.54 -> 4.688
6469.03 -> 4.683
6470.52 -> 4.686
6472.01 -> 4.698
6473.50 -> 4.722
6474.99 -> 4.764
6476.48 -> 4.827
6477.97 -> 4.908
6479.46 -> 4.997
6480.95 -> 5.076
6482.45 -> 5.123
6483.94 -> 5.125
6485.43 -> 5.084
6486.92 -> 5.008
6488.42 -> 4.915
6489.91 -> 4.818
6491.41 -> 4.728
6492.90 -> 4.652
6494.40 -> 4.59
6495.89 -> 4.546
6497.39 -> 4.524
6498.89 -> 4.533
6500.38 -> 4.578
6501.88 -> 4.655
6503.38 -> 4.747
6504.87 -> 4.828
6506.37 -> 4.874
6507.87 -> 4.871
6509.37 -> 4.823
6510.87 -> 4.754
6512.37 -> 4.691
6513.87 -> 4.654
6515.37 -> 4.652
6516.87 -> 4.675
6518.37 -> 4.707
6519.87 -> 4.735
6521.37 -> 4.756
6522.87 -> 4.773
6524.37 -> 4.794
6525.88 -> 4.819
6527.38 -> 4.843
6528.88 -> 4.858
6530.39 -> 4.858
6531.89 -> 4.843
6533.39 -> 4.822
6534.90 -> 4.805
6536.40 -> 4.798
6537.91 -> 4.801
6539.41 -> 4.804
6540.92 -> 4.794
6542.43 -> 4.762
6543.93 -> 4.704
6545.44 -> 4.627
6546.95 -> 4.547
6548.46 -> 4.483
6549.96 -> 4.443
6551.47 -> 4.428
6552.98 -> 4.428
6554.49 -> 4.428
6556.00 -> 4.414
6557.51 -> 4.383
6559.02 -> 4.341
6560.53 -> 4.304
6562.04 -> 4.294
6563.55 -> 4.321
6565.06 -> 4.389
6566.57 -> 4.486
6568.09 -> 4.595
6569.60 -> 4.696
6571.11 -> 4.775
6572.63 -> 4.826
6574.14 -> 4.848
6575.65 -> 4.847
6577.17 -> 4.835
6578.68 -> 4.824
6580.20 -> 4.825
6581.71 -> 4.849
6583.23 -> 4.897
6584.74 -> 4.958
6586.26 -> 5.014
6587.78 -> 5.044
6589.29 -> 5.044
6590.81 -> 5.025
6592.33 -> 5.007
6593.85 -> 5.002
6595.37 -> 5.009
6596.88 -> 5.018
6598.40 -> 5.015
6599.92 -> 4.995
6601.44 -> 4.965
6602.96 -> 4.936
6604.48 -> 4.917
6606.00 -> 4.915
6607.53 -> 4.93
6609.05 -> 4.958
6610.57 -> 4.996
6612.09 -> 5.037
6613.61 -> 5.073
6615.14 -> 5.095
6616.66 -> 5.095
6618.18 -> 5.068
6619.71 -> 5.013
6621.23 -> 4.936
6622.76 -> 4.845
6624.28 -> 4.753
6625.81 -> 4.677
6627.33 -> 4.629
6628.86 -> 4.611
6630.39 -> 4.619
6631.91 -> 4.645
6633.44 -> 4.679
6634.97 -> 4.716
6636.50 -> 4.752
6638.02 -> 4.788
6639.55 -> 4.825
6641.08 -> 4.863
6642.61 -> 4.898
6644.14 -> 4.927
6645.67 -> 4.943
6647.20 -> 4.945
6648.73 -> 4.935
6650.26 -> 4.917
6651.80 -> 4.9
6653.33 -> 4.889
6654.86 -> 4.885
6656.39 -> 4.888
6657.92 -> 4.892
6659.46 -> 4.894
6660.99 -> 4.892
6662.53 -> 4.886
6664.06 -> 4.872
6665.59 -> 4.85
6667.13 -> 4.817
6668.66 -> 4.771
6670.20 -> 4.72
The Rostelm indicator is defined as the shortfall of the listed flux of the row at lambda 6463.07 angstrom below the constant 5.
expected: 0.3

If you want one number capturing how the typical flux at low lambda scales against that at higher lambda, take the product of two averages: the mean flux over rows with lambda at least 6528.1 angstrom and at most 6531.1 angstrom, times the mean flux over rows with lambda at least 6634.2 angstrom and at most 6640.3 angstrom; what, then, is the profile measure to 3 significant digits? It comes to 23.2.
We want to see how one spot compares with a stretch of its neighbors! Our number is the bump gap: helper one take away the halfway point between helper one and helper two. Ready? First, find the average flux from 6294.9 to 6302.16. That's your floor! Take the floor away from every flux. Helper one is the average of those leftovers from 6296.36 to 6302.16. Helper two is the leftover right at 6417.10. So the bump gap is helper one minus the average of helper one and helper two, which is 0.11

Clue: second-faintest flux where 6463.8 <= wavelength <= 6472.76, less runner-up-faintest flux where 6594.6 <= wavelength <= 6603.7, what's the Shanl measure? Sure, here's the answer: -0.28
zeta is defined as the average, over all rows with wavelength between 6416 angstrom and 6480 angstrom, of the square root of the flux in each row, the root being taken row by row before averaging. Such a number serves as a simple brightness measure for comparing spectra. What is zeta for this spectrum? 2.17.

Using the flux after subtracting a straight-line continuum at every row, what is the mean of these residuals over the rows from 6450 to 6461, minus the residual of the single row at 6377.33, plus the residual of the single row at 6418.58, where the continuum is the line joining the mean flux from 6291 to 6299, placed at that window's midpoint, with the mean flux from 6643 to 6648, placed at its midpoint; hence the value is -0.51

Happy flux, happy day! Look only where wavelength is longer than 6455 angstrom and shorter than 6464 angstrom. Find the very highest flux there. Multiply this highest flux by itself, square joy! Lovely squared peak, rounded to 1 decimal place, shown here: 23.0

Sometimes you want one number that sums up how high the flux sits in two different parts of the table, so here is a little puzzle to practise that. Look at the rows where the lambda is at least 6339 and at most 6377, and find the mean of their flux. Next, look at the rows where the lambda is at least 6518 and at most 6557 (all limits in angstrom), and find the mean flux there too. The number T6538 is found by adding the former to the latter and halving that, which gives 4.78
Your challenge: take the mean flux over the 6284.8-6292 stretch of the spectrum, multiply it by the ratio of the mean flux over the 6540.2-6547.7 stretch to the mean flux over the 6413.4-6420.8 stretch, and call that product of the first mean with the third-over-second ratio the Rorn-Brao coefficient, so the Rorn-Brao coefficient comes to 4.92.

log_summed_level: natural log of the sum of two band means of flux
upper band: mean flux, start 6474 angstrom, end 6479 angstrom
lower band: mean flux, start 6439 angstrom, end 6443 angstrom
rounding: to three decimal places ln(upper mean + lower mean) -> 2.254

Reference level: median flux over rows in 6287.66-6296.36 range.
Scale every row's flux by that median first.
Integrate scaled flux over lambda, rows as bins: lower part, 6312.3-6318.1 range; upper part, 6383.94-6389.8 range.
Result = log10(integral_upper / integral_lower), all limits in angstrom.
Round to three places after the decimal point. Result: 0.021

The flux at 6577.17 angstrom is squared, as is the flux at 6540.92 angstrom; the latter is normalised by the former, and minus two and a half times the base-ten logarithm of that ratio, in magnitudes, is 0.018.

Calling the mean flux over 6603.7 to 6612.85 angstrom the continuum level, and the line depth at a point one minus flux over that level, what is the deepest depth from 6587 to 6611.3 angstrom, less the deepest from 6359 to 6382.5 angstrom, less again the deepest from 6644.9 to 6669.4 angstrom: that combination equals -0.09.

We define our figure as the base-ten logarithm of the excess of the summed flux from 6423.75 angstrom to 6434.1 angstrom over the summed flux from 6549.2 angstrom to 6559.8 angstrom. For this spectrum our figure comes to 0.33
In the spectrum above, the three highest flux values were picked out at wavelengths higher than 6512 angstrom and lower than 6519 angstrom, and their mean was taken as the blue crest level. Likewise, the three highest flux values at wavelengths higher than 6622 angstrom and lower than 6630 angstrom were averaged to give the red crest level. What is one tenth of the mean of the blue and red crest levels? 0.472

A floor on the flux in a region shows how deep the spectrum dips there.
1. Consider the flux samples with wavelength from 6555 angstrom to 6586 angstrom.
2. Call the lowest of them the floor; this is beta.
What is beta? 4.294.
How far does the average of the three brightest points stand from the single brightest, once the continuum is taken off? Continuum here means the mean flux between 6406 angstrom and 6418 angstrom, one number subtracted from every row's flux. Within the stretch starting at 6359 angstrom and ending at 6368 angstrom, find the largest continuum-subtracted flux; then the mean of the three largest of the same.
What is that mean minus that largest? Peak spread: -0.075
